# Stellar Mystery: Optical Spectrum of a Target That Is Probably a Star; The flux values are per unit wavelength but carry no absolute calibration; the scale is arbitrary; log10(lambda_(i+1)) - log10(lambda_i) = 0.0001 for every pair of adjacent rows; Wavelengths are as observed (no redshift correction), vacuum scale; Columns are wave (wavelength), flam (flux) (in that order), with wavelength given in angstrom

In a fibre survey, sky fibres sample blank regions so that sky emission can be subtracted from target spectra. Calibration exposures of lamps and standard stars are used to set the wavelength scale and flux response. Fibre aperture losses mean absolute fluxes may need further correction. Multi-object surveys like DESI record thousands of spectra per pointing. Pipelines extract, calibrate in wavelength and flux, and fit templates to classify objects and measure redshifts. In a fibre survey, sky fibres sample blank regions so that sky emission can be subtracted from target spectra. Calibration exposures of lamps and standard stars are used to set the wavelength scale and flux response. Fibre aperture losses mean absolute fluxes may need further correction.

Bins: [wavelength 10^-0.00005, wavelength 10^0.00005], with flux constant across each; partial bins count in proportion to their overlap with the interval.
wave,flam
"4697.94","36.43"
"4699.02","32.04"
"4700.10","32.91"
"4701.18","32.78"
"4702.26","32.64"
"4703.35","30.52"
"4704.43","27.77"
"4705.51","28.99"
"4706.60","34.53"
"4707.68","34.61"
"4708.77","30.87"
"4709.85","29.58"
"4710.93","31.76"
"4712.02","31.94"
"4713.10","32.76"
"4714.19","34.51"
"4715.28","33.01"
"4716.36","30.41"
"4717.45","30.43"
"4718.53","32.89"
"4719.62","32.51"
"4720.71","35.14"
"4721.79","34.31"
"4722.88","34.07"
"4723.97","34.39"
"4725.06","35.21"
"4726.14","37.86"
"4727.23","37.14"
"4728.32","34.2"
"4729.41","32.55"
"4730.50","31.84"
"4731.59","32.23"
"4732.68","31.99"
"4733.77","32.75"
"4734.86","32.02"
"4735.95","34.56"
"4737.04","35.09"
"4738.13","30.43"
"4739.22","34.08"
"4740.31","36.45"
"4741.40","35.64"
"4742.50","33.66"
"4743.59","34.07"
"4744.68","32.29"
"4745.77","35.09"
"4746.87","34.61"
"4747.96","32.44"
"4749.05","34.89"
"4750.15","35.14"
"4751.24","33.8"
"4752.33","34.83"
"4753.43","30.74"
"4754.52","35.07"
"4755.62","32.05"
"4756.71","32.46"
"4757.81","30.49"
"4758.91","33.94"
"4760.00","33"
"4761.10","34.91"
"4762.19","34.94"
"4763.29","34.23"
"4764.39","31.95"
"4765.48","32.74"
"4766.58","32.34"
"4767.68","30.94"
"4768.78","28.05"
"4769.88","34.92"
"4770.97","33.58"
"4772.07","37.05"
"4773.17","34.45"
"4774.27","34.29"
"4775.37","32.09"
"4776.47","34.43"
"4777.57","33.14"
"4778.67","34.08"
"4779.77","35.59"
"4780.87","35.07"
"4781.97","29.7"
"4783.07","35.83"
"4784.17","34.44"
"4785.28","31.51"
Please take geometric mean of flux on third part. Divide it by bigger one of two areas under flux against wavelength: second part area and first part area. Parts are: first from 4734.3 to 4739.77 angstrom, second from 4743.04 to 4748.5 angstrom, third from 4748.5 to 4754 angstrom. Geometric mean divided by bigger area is 0.184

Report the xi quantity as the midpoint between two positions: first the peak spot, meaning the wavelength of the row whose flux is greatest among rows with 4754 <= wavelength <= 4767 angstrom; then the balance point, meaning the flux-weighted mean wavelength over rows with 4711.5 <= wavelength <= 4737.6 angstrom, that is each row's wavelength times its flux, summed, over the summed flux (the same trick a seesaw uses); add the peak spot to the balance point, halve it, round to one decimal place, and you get 4739.6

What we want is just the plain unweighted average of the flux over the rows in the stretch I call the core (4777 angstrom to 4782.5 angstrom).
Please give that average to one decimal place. 33.5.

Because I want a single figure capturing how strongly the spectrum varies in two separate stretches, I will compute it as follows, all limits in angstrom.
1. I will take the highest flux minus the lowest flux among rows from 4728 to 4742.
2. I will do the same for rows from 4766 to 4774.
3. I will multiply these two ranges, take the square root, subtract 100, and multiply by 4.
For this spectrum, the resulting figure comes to -370.6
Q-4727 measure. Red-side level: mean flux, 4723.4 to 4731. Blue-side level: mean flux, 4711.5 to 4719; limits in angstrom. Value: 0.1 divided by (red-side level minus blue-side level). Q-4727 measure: 0.041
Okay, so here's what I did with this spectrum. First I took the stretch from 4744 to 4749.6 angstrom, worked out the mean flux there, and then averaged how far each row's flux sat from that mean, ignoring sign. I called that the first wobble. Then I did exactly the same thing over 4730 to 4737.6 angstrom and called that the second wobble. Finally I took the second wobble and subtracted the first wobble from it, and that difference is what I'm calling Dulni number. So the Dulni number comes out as -0.1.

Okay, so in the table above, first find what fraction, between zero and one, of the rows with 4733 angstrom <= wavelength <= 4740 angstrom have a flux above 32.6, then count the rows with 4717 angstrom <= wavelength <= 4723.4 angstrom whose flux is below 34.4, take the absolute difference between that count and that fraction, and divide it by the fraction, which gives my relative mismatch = 6.5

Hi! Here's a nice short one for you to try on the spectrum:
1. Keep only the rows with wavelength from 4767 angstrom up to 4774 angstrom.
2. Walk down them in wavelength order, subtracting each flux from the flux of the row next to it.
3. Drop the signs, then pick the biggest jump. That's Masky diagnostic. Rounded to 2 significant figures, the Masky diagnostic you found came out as 6.9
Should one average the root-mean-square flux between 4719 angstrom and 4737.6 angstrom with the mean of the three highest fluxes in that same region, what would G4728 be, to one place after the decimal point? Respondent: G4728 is 35.4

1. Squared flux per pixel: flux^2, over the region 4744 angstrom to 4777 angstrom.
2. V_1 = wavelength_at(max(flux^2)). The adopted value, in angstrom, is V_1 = 4772.07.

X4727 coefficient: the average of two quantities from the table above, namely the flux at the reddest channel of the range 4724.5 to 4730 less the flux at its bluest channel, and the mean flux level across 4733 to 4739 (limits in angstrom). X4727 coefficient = 15.2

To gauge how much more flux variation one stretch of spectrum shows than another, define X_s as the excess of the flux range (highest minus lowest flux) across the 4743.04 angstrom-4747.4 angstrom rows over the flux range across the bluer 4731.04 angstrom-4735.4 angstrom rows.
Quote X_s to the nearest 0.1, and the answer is 2.0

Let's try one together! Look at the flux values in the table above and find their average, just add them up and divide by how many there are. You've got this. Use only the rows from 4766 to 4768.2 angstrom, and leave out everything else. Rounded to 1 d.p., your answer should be 31.6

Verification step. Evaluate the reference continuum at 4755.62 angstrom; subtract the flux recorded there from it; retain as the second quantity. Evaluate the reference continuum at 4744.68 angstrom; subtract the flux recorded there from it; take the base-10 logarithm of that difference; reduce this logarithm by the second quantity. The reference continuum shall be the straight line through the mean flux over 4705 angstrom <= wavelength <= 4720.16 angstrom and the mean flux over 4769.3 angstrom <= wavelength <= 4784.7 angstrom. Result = -1.5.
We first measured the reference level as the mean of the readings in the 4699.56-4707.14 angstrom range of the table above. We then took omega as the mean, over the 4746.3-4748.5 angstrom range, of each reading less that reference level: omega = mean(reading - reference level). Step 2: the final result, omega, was 2.1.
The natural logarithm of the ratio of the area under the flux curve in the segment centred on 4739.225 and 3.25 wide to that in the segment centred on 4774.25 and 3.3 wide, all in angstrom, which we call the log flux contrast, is -0.01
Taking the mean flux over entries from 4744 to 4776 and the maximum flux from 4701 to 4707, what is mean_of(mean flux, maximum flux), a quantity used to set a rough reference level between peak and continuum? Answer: 33.9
